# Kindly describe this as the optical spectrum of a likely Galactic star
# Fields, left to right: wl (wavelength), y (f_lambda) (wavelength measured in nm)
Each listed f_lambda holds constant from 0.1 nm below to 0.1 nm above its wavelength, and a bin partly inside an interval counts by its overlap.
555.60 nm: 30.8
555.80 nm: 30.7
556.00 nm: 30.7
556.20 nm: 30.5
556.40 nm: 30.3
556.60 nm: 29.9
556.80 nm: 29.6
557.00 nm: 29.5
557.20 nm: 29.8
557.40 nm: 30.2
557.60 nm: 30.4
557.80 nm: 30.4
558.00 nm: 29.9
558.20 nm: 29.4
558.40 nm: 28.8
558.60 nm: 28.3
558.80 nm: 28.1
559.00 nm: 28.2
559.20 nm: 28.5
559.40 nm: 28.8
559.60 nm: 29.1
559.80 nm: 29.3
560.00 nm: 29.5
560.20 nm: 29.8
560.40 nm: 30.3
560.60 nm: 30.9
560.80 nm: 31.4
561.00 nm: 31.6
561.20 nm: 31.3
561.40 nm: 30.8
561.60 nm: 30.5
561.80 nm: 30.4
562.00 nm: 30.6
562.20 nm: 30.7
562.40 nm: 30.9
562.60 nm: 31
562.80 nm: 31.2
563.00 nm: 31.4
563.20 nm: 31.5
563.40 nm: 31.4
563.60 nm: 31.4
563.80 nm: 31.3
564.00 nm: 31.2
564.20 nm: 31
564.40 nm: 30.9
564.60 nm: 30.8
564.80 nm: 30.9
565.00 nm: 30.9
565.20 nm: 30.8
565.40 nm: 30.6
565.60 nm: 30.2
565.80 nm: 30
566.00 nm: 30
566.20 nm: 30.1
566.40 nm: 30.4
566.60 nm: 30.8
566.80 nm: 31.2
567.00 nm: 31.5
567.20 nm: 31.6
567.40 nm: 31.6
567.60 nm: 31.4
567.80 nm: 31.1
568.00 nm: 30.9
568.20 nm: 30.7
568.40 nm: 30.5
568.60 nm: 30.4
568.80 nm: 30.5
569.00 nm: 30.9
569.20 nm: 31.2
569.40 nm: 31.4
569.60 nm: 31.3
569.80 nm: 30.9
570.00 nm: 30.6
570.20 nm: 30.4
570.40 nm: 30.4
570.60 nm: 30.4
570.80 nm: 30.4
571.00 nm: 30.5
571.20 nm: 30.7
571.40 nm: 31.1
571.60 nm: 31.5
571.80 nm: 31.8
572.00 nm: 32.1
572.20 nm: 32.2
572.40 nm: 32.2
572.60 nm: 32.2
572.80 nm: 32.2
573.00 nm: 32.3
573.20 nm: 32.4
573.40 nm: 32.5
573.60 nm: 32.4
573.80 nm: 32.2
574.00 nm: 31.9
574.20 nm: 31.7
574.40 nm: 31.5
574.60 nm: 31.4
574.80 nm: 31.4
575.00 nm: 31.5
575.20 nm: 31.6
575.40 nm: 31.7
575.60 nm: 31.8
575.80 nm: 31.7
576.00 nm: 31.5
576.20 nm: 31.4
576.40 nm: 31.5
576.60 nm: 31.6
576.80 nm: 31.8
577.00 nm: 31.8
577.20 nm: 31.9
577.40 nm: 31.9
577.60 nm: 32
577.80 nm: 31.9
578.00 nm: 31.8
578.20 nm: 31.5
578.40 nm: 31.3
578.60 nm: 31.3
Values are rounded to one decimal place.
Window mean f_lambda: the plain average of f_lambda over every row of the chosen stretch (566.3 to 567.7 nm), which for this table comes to 31.2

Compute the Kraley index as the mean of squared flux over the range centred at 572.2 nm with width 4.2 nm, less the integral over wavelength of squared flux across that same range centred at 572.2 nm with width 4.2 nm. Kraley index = -3196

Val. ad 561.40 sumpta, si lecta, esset 30.8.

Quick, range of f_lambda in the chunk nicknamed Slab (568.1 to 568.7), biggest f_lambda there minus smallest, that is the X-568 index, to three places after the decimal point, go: 0.300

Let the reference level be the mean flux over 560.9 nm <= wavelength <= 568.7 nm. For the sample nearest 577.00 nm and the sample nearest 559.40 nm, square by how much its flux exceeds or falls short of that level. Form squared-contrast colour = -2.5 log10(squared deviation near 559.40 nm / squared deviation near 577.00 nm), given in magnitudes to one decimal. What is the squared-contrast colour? -1.9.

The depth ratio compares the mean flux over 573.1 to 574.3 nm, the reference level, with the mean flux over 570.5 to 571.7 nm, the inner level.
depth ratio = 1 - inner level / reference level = 0.04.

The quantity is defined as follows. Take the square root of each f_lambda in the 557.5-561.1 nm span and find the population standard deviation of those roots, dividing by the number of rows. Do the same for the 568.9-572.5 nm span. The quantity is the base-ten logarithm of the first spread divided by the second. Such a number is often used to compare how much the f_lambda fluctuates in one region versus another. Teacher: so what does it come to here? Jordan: 0.23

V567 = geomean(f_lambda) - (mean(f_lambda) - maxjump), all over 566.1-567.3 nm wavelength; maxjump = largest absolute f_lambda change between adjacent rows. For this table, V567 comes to 0.4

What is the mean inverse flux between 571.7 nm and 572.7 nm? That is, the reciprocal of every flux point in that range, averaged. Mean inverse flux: 0.0312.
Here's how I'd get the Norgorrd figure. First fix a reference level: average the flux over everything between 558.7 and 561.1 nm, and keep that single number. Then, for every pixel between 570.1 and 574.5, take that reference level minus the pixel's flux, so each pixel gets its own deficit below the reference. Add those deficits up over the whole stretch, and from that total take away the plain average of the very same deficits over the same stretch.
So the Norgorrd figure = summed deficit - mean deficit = -41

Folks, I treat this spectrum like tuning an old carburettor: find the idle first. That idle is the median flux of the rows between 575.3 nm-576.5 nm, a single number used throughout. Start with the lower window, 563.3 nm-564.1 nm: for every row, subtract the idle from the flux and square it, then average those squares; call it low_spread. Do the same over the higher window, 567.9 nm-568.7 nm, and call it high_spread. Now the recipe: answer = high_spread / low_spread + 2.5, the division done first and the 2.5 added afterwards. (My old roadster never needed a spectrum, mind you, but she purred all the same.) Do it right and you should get 14.5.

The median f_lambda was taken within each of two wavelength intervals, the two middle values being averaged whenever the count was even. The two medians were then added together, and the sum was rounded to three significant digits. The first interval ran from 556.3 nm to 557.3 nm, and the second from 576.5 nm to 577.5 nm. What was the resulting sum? 61.6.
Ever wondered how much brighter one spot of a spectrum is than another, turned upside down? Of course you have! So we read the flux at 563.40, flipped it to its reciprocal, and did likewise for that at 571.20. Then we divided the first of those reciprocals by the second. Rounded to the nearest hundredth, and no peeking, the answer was 0.98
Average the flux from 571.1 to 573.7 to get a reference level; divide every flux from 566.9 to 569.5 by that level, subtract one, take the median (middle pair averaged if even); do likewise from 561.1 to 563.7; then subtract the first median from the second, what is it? -0.003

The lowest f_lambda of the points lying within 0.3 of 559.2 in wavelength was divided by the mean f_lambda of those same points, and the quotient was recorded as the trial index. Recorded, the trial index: 0.989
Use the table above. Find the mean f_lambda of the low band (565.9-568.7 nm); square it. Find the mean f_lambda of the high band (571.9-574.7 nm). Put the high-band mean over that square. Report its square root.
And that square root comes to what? 0.183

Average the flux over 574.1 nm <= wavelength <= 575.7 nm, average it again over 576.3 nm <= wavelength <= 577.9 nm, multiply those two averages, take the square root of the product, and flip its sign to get -31.7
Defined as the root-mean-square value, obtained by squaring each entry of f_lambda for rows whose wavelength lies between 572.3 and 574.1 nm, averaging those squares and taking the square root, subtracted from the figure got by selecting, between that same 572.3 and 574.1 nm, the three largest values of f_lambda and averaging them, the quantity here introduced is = 0.18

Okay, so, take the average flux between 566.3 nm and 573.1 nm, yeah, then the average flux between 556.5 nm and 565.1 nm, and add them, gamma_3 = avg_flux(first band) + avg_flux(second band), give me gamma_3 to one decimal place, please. 61.4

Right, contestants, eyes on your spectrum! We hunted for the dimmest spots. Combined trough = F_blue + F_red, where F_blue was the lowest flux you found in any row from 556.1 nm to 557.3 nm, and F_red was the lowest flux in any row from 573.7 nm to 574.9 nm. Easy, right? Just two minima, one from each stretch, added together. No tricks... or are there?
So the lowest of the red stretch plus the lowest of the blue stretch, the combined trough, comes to 60.9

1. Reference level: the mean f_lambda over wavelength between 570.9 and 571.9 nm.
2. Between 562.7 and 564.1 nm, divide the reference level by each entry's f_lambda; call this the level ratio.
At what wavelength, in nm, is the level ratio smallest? 563.20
